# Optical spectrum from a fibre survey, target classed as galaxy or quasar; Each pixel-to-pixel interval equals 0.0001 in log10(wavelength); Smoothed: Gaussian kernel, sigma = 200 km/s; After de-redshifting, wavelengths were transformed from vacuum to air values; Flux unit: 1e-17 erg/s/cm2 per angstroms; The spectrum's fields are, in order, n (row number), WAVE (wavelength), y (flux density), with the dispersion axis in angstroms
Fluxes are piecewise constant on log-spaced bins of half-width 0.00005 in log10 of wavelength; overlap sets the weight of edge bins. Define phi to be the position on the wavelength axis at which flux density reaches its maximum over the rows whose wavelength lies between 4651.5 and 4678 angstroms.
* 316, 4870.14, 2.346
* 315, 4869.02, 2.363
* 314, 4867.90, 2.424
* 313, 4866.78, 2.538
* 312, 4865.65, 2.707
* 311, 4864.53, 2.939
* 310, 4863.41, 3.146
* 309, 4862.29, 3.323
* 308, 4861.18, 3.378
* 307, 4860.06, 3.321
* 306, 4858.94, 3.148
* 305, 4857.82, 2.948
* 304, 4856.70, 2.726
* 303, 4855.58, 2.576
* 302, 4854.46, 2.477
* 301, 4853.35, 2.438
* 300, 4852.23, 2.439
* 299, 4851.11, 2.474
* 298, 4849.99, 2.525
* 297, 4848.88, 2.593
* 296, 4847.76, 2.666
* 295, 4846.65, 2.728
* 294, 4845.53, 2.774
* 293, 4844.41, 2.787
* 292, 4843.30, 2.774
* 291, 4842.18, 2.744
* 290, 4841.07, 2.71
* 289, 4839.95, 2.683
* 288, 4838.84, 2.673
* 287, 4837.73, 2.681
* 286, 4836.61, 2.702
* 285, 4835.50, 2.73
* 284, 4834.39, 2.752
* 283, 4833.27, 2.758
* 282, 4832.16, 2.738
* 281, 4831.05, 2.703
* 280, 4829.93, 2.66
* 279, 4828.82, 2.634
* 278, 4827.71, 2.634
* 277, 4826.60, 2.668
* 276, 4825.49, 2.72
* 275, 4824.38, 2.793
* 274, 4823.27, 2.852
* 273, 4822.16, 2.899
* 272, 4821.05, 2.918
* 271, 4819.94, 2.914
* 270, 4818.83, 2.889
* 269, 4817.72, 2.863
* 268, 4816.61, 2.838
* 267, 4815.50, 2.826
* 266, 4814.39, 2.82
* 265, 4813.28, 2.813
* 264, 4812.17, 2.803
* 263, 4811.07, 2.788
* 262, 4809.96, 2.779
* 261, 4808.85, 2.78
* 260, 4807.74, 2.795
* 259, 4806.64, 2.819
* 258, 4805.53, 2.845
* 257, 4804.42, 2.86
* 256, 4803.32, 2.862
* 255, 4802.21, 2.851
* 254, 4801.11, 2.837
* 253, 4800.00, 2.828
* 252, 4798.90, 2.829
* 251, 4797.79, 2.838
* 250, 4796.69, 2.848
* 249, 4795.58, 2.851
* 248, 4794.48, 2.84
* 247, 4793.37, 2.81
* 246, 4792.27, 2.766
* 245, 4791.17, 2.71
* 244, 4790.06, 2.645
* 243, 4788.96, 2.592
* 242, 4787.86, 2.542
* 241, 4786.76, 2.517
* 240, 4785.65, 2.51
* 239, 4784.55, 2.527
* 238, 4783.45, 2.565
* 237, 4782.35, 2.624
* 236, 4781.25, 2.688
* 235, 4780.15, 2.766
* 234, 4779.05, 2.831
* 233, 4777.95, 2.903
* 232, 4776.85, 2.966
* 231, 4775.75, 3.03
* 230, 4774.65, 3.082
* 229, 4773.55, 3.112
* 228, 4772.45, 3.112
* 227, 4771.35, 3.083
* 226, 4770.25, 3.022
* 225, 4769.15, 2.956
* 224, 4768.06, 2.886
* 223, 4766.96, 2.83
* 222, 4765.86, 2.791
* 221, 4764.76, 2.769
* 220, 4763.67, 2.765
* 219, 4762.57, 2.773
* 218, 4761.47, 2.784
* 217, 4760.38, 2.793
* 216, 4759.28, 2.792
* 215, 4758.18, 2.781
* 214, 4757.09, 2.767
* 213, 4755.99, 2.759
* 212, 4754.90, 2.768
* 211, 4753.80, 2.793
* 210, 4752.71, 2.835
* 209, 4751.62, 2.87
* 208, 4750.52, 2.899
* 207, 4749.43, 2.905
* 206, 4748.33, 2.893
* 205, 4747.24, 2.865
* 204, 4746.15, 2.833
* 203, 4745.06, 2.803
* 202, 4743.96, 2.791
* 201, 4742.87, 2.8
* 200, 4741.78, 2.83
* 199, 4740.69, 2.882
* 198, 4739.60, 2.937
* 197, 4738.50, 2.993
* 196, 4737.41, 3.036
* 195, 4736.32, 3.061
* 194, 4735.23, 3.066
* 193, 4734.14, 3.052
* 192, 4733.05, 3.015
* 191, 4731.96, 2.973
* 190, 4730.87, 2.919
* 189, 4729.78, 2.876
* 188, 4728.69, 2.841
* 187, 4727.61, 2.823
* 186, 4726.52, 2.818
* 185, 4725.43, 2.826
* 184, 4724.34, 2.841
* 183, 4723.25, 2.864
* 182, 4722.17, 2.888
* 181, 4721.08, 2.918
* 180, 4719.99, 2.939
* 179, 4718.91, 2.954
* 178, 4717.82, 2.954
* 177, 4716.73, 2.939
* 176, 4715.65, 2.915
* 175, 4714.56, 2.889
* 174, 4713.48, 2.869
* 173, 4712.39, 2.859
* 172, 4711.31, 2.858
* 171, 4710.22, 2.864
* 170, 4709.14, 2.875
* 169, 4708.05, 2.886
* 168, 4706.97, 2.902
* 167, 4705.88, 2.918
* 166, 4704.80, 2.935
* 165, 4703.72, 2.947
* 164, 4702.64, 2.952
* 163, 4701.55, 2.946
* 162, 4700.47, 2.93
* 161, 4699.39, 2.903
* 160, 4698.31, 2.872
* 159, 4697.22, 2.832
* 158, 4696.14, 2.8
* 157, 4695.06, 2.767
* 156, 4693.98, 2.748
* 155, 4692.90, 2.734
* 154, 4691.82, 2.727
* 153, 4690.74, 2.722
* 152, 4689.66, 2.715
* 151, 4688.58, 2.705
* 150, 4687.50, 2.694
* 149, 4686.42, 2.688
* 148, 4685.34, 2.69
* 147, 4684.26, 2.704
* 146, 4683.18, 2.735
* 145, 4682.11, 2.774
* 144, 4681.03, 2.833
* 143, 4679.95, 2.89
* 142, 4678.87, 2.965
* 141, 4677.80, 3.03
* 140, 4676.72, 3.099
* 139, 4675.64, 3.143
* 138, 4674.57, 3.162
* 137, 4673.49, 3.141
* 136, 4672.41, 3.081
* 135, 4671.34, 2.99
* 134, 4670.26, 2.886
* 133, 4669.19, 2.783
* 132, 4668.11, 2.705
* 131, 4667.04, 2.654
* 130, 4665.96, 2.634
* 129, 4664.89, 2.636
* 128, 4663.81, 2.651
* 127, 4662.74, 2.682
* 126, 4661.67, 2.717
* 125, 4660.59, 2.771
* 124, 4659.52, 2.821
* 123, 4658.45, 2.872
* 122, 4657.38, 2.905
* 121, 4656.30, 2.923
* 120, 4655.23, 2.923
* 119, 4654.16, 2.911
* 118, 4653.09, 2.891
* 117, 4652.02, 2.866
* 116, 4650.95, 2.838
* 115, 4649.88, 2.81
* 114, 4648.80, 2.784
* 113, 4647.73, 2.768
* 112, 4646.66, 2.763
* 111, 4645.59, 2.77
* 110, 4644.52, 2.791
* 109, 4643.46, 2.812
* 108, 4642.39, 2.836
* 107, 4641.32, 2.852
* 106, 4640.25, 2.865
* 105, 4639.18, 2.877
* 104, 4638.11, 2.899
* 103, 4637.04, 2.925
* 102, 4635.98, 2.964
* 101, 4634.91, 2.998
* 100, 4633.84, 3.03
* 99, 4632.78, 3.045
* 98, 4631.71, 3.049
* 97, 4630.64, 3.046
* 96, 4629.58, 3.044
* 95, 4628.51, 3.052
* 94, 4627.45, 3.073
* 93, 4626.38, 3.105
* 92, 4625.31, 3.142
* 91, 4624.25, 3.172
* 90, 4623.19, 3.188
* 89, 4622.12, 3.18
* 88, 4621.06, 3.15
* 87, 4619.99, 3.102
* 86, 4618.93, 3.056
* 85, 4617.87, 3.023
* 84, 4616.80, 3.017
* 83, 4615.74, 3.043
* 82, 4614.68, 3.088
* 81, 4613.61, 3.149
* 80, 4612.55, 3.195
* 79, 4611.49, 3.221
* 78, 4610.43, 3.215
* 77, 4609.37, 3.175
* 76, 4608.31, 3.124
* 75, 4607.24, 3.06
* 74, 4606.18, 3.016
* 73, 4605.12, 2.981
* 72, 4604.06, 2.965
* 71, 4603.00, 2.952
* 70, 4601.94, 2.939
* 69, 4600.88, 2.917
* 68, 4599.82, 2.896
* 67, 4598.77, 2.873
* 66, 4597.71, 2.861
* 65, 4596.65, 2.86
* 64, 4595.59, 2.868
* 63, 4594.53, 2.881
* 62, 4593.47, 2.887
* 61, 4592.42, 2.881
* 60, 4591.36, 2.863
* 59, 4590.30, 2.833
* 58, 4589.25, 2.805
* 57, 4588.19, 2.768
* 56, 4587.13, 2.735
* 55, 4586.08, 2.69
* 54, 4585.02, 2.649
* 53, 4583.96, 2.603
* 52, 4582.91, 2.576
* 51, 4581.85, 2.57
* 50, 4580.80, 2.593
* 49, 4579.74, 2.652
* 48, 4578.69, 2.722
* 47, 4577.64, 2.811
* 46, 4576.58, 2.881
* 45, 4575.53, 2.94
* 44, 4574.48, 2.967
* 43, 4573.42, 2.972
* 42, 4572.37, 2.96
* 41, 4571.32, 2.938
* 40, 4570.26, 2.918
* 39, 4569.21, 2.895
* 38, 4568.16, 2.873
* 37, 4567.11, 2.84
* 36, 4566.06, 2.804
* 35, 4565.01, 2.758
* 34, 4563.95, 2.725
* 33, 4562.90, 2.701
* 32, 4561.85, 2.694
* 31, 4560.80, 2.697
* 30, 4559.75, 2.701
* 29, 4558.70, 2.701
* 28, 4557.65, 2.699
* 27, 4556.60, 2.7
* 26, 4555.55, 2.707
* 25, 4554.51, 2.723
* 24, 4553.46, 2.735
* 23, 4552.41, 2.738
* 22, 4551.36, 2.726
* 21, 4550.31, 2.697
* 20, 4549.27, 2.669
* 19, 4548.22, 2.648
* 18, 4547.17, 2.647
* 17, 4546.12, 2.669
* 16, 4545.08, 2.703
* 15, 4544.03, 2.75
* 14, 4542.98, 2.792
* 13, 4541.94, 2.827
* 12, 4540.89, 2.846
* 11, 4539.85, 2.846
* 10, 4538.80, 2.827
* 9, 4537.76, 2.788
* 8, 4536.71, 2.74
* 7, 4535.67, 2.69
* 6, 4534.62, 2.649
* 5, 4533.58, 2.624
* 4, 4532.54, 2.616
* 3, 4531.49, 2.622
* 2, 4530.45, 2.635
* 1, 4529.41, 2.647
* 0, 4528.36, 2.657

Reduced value 4674.57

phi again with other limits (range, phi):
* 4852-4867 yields 4861.18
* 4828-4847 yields 4844.41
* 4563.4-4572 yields 4571.32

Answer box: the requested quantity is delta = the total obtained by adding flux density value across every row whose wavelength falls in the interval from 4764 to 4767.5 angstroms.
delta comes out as 8.4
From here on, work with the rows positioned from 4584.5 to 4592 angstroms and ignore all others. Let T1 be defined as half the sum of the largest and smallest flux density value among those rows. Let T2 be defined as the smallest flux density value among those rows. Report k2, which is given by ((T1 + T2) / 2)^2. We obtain 7.3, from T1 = 2.76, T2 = 2.649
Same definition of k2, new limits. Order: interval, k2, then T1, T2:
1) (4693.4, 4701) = 7.8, 2.84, 2.748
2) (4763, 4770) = 7.9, 2.86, 2.765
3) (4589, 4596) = 8.0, 2.85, 2.805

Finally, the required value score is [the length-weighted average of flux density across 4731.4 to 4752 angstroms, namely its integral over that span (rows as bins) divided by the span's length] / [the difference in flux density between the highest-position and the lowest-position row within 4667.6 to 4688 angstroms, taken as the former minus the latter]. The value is -266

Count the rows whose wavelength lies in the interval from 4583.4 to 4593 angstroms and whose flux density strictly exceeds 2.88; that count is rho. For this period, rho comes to 1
